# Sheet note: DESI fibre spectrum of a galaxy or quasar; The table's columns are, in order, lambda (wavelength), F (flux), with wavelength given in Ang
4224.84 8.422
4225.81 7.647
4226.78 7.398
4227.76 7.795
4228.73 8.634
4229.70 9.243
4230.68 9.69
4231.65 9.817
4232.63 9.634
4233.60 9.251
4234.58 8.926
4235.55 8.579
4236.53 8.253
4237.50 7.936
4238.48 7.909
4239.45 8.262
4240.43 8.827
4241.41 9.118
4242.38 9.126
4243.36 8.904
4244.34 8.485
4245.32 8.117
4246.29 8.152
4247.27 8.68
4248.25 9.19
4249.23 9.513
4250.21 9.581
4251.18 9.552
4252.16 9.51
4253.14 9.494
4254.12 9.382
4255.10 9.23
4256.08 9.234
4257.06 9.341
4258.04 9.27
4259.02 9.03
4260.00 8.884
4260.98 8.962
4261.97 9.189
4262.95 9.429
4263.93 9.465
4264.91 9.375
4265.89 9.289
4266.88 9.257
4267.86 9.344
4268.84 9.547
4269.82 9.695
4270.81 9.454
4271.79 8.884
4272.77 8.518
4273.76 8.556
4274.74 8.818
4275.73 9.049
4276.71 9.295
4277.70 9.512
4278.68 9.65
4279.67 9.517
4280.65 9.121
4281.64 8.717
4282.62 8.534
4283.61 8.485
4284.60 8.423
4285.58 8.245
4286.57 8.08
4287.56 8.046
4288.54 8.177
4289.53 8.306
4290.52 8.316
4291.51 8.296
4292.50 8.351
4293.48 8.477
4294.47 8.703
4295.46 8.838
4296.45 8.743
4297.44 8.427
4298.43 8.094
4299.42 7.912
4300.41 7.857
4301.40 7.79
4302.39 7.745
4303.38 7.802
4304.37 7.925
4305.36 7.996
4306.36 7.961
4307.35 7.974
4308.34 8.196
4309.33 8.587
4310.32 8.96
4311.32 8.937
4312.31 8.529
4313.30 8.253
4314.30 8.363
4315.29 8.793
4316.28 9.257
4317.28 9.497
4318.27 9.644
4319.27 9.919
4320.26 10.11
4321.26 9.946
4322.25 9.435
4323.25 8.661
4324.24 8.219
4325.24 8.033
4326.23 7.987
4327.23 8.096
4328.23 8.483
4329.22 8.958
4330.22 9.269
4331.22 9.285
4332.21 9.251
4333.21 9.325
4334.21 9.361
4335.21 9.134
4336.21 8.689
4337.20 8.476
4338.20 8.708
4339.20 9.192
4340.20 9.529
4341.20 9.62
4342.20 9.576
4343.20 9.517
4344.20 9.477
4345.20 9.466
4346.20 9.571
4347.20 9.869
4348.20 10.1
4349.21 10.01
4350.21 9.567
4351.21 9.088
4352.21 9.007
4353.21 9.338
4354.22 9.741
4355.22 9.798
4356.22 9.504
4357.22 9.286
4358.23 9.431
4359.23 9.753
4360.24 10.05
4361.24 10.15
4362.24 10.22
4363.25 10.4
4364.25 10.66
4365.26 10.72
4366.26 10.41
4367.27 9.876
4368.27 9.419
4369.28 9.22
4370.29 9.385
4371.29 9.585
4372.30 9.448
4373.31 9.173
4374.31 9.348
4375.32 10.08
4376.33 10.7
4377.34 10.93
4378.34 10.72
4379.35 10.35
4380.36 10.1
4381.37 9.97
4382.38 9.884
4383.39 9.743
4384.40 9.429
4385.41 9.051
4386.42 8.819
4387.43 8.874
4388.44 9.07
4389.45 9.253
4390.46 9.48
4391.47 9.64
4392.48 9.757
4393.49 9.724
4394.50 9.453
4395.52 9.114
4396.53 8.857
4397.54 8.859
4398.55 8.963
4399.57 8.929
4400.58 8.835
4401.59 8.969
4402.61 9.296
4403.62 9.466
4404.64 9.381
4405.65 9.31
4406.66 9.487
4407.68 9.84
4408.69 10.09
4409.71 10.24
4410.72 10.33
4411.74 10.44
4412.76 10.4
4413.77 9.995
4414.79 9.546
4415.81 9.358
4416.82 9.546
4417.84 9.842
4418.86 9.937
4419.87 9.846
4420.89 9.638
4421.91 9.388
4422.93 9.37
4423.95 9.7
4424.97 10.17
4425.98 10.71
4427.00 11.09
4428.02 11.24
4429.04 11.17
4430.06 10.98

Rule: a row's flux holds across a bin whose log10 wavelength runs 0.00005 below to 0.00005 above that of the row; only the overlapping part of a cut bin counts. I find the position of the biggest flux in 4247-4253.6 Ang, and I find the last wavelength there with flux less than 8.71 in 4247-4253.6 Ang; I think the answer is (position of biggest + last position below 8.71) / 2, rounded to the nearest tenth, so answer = 4248.7 Ang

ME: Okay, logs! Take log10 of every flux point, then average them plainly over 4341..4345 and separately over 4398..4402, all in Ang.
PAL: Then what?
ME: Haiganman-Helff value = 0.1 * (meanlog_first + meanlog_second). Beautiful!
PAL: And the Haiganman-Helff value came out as 0.193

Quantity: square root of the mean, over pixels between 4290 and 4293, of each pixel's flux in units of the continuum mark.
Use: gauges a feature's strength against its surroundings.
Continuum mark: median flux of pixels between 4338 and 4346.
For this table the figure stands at 0.94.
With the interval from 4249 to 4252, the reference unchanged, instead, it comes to 1.00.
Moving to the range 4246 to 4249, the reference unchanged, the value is 0.96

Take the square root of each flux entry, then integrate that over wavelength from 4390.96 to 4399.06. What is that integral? 24.7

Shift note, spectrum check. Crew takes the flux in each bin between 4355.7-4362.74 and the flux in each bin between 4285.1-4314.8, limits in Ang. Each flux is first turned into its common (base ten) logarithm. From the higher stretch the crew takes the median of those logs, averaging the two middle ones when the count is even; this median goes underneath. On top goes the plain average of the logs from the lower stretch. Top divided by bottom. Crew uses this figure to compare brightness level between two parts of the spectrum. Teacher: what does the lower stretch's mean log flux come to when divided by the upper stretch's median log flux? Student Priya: 0.927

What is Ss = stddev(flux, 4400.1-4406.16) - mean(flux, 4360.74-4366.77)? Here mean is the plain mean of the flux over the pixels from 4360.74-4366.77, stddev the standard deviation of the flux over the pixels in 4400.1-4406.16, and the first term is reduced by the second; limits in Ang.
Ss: -10.2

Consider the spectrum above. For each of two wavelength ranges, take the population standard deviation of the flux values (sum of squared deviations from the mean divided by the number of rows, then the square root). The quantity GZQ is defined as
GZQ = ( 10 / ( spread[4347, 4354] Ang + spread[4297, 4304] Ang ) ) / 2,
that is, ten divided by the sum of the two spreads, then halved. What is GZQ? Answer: 7.9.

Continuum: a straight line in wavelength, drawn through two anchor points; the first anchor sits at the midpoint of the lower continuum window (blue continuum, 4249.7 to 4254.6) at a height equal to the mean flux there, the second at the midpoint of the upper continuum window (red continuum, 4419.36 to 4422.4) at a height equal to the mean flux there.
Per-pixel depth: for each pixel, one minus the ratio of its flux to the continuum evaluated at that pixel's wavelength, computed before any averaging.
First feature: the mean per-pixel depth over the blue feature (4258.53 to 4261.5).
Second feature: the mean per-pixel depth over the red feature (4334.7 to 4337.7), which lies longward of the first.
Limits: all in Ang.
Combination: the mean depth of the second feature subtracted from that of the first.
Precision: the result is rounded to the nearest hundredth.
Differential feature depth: -0.03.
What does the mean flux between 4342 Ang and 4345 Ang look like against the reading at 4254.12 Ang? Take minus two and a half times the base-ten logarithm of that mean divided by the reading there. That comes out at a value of -0.02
